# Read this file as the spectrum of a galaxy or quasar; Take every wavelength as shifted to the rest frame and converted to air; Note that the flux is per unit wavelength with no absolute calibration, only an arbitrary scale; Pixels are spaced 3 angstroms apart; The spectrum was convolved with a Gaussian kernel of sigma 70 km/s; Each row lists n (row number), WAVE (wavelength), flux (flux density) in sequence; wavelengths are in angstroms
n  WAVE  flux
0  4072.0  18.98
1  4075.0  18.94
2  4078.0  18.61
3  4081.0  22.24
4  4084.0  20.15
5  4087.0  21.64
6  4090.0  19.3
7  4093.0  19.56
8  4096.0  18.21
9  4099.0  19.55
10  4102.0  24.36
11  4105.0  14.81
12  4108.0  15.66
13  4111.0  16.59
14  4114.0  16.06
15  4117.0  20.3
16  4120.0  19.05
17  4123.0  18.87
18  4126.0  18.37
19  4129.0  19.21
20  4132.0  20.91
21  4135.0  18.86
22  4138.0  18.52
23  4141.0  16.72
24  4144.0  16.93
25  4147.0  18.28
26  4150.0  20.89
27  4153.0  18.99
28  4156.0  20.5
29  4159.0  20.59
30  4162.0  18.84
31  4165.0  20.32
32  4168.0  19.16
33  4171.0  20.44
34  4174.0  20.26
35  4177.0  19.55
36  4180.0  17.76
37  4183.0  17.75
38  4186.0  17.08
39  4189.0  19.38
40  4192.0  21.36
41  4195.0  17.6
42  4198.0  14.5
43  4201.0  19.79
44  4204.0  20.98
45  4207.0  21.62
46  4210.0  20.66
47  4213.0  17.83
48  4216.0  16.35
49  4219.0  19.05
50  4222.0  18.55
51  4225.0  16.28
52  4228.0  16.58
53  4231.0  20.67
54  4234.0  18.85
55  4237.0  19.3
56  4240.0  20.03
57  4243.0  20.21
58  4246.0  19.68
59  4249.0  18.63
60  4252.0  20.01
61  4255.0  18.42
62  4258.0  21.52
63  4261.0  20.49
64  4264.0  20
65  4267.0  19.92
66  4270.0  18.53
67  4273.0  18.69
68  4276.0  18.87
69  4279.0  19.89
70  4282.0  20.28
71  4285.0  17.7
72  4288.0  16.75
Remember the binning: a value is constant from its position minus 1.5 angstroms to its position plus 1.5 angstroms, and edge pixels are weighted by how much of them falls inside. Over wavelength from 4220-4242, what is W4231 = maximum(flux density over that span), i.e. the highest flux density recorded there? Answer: 20.67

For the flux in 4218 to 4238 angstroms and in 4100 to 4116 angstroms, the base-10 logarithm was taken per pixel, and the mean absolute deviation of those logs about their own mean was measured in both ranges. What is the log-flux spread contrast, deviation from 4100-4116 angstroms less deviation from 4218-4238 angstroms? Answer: 0.032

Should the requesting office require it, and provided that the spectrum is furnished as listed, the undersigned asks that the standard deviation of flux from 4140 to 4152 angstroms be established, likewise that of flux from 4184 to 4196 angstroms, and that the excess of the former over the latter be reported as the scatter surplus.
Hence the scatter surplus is 0.0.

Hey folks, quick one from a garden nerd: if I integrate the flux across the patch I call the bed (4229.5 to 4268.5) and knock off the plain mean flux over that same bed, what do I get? 753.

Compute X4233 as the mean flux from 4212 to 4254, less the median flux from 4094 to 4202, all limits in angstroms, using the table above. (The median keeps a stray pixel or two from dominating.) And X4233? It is -0.21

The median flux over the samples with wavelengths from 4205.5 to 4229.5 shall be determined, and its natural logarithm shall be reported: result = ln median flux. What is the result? 2.90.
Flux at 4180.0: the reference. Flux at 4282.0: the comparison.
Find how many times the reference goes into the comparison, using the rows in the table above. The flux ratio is 1.14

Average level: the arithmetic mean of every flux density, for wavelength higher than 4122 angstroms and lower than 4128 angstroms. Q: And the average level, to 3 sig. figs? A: 18.6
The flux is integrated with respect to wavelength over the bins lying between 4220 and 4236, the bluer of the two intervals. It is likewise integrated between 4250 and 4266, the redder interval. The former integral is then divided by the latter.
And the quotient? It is 0.91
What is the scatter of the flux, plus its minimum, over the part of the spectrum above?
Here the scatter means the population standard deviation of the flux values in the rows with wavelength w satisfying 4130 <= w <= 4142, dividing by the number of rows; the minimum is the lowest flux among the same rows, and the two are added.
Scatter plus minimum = 18.2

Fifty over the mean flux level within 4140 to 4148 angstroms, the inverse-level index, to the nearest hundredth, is 2.89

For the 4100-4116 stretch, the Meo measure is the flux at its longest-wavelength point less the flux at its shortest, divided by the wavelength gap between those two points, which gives -0.69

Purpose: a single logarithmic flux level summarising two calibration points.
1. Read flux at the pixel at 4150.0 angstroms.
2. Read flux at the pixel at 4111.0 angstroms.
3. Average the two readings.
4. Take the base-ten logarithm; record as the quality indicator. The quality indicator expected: 1.27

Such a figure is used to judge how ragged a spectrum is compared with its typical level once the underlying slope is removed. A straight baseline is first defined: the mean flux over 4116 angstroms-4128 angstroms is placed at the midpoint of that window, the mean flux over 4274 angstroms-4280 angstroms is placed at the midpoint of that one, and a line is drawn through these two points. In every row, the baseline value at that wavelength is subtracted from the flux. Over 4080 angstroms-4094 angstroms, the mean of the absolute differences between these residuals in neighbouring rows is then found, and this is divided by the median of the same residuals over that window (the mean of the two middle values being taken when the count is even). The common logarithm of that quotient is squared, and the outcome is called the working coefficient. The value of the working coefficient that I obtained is 0.0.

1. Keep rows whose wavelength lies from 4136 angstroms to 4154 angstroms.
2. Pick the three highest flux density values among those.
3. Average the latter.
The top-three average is 19.5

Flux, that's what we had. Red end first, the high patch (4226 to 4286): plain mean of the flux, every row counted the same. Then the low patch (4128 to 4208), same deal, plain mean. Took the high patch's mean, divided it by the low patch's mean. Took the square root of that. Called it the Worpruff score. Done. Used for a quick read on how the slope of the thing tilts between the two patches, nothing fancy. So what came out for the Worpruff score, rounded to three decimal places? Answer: 1.007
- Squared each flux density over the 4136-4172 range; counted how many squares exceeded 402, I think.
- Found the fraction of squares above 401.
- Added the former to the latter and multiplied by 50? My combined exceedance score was 271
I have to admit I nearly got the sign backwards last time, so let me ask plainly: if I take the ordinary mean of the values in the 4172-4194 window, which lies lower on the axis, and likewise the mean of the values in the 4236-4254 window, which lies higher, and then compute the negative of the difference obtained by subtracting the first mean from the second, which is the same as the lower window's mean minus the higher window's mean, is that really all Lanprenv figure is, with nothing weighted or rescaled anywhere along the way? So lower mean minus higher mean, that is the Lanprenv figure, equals -0.6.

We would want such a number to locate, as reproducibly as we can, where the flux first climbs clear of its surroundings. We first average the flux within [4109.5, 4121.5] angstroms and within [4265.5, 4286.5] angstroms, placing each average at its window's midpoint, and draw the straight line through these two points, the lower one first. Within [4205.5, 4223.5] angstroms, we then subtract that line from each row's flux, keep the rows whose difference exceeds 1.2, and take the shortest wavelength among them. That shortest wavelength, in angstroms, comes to 4207.0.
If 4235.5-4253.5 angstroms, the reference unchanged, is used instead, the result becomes 4243.0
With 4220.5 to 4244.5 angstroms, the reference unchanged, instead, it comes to 4231.0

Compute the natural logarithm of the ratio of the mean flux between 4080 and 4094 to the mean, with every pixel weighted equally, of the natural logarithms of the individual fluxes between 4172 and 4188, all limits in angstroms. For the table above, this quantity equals 1.95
